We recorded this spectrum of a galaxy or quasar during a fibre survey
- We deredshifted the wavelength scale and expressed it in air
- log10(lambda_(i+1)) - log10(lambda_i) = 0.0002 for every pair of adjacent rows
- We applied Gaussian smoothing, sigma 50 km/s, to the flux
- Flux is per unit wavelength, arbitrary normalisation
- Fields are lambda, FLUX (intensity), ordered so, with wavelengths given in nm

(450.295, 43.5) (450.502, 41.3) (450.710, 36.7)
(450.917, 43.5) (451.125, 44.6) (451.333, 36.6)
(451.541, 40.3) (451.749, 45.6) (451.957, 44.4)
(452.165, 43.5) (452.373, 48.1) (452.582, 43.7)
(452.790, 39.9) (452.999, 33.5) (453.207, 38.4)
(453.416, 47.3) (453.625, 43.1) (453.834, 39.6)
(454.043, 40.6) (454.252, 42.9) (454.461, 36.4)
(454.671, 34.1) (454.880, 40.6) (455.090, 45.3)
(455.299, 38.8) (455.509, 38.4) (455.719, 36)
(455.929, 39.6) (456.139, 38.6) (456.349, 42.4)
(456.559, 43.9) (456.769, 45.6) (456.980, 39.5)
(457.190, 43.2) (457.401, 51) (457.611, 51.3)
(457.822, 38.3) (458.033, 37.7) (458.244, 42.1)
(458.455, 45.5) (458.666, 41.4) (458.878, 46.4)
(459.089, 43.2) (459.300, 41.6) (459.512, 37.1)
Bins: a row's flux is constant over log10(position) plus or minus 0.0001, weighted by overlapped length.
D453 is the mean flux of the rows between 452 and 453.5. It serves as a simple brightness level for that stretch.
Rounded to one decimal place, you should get 42.1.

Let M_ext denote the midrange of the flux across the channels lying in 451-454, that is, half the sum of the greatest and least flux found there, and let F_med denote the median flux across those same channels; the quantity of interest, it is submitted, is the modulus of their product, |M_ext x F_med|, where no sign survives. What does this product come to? 1767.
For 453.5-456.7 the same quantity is 1572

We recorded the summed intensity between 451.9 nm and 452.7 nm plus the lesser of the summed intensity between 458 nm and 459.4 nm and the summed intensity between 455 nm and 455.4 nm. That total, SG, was 264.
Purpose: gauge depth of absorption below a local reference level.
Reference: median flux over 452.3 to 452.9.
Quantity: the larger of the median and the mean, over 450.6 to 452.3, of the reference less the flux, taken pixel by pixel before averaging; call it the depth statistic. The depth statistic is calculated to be 2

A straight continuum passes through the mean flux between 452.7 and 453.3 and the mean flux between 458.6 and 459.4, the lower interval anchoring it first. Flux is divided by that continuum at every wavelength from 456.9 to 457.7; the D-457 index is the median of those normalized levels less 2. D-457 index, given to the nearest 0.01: -0.87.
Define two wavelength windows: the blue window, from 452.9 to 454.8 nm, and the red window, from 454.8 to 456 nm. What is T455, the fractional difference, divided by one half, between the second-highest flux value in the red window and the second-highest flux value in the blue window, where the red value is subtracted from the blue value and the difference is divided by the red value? 0.12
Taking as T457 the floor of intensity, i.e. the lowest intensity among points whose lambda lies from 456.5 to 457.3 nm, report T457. 39.5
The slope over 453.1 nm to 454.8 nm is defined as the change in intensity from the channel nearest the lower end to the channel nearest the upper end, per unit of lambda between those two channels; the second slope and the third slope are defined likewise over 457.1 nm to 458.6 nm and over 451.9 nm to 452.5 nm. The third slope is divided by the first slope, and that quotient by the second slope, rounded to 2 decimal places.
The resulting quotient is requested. -1.67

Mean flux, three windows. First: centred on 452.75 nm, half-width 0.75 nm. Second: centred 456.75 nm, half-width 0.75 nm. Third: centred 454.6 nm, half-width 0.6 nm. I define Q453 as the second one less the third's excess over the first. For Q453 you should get 45.5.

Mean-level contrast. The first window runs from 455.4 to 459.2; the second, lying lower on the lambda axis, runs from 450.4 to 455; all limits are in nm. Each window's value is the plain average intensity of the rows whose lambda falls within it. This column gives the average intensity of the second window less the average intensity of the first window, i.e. -1.3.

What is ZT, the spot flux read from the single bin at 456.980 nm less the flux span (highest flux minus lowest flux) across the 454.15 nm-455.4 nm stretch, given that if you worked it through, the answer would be 28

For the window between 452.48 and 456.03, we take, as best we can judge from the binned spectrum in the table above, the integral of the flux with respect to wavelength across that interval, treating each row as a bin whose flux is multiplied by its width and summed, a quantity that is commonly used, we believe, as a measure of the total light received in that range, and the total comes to 142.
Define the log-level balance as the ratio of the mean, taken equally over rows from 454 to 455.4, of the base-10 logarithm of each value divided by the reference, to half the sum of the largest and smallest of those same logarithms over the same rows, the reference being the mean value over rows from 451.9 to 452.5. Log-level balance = 0.94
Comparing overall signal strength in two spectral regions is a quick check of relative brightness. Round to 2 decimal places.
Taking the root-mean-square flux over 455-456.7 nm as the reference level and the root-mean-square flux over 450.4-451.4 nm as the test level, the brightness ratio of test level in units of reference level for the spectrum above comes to 1.00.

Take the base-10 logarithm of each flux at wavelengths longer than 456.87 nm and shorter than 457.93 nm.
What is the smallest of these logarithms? 1.58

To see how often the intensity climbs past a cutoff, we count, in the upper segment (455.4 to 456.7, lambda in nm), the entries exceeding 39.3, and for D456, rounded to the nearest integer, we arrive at 3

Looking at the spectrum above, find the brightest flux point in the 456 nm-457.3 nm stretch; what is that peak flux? 45.6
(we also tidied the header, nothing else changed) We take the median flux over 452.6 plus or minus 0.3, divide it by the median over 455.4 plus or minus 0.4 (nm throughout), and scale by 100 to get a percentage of 113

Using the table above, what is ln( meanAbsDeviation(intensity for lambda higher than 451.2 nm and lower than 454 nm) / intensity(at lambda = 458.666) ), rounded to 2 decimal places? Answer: -2.47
